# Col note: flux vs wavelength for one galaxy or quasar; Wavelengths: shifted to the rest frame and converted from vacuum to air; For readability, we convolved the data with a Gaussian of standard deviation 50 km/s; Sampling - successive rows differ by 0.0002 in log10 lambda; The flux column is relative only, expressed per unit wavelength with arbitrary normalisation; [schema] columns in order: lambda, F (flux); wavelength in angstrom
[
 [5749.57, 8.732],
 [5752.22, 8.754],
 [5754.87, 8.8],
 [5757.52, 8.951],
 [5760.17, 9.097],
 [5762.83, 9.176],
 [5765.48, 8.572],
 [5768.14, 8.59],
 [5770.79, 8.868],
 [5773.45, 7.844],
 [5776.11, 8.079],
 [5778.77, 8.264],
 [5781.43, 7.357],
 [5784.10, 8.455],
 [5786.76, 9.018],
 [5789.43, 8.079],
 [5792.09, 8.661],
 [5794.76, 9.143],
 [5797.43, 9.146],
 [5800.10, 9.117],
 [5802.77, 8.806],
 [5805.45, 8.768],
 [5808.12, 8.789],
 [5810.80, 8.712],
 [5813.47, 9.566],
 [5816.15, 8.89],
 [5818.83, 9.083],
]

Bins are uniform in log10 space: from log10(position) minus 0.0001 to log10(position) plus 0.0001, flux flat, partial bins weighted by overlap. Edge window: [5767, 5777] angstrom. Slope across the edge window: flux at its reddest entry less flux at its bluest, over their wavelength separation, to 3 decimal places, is -0.064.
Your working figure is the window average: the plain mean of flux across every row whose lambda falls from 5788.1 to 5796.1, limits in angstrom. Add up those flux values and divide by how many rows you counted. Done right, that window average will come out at 8.63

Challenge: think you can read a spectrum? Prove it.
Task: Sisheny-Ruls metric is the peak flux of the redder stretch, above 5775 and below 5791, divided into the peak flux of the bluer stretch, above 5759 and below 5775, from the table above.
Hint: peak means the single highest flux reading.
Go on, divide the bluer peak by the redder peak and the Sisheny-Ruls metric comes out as 1.018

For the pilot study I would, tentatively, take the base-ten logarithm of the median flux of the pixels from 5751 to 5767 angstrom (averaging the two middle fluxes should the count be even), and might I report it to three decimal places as 0.948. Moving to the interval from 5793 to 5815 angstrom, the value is 0.952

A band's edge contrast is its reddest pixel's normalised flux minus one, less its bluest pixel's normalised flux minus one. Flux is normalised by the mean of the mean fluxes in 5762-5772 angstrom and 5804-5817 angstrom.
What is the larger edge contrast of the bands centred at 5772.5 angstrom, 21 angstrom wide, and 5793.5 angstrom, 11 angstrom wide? 0.12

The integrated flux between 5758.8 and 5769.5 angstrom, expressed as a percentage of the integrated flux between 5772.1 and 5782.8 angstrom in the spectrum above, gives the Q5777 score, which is 112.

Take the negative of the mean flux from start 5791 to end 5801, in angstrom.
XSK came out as -9.02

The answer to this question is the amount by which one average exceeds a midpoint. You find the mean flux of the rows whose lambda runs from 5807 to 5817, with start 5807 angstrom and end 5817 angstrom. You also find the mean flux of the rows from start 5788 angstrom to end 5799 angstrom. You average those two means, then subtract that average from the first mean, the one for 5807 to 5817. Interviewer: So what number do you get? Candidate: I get 0.1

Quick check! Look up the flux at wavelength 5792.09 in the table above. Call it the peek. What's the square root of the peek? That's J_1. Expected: 2.94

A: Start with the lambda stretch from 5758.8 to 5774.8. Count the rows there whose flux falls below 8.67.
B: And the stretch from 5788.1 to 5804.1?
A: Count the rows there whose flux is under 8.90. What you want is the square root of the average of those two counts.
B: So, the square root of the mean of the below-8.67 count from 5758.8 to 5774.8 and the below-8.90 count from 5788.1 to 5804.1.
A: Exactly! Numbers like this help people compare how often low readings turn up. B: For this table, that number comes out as 1.73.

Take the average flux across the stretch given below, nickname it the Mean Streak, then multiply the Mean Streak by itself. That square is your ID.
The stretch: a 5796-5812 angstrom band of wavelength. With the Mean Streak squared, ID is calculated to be 79.0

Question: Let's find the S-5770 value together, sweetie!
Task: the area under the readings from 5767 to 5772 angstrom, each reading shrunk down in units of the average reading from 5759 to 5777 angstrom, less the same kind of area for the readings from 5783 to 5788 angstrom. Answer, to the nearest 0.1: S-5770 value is 0.0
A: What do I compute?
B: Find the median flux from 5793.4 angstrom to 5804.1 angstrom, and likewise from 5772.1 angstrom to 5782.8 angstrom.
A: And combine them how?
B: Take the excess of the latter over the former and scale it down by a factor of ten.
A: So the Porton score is -0.12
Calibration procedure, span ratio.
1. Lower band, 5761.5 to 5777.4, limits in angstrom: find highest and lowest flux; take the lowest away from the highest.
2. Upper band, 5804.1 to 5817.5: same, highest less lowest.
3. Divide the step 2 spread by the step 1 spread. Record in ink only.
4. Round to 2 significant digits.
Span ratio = 0.64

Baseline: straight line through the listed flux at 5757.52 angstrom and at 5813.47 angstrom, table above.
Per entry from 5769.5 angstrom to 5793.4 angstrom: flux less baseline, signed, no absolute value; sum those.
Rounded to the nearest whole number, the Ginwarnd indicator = -8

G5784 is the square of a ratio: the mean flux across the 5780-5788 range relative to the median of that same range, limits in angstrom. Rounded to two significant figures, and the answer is 0.96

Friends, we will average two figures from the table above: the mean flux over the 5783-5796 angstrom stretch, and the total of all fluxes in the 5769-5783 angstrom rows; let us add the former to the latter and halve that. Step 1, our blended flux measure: 24.5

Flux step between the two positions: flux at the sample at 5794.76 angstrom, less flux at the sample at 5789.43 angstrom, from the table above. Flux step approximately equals 1.1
